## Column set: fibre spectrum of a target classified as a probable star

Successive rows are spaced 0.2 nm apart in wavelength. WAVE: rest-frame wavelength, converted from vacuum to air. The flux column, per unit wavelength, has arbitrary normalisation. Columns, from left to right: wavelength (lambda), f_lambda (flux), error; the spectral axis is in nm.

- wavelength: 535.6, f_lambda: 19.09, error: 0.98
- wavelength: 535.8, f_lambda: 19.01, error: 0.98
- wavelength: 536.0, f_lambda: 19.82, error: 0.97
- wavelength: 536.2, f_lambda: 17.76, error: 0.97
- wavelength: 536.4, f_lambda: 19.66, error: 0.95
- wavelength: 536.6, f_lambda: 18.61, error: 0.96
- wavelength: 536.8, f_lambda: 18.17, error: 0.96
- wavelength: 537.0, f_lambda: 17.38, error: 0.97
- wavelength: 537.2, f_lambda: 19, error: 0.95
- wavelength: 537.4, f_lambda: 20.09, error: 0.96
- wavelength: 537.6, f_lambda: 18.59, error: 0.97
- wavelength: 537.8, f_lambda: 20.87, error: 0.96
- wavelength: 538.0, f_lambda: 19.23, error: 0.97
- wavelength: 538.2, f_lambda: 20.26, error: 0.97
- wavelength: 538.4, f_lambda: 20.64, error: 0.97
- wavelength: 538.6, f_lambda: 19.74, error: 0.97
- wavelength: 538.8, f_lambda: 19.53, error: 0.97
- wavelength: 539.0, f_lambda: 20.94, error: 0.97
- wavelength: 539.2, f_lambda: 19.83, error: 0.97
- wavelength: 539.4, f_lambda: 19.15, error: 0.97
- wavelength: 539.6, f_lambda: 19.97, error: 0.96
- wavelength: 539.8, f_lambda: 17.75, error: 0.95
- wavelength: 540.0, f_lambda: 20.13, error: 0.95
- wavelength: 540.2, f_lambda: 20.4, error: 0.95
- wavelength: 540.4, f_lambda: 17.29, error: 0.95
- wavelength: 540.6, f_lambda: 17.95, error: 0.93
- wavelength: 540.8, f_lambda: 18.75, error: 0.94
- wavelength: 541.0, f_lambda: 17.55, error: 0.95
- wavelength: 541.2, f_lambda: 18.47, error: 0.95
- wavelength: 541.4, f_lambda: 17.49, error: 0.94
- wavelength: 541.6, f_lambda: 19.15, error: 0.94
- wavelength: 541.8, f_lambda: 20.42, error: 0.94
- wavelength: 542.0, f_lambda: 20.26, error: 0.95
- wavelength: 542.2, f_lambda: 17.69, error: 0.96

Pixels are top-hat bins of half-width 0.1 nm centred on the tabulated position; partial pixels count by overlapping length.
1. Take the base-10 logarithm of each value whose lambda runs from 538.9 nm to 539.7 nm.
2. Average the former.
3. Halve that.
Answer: 0.650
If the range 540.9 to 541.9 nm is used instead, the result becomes 0.635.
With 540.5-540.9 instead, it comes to 0.632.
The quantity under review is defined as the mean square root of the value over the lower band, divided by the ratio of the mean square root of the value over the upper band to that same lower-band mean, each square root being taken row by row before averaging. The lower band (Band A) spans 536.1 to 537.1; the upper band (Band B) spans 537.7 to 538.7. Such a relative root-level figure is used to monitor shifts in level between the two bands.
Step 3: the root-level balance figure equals 4.1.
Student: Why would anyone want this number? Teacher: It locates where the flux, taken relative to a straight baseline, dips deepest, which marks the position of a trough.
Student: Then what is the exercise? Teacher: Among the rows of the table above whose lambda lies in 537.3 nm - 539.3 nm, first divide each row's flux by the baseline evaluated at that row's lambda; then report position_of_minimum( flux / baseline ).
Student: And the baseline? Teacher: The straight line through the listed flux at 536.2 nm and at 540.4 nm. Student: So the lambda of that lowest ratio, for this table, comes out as 537.6 nm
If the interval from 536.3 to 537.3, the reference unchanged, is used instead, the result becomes 537.0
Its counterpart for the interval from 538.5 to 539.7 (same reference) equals 539.4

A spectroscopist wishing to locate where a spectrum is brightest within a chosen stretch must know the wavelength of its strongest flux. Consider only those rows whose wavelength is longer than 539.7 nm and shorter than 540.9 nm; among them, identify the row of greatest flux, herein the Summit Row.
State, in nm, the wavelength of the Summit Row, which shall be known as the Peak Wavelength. 540.2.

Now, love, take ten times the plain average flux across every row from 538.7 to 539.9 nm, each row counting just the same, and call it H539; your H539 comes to 195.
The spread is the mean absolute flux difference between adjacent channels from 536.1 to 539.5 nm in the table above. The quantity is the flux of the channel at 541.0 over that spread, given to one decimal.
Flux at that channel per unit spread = 15.6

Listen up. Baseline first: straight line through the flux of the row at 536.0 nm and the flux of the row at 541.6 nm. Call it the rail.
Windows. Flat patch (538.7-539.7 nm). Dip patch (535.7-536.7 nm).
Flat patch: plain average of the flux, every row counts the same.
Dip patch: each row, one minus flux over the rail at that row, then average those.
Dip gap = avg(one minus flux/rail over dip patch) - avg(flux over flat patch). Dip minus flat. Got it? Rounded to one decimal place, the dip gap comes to -19.8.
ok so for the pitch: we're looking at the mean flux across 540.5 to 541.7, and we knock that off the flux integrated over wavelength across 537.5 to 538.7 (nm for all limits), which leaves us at 5.6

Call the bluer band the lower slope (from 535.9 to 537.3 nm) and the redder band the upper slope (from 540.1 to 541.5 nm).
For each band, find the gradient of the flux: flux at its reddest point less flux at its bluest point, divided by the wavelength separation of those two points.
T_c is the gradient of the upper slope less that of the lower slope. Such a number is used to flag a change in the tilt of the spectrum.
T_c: -1.7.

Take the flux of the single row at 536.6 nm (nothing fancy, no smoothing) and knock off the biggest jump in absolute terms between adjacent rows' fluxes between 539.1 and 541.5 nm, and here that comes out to 15.5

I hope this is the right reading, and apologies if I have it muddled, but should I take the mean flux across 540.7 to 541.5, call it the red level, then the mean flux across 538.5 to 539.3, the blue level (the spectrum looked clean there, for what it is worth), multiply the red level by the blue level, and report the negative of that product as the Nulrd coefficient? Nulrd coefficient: -361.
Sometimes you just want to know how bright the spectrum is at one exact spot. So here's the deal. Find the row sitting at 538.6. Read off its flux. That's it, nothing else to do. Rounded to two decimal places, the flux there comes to 19.74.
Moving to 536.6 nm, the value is 18.61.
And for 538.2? 20.26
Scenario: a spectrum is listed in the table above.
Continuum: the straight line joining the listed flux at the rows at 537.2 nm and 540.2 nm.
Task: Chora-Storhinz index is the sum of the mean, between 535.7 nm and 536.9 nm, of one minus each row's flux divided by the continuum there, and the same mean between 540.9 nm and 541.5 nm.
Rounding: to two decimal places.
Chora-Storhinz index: 0.13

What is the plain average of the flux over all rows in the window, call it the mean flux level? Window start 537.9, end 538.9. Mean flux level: 19.9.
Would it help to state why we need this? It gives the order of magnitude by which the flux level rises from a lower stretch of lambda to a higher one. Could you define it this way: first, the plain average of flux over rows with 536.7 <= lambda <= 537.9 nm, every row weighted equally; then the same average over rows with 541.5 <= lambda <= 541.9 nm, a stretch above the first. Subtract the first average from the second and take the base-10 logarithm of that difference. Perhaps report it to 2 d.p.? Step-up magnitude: -0.11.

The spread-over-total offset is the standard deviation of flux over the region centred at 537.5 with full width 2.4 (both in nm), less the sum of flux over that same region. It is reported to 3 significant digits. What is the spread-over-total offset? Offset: -231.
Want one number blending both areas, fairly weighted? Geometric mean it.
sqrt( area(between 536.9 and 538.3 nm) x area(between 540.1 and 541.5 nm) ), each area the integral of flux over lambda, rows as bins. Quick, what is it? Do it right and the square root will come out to 26.32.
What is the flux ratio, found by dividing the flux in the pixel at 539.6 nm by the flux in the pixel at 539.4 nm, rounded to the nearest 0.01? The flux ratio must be 1.04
